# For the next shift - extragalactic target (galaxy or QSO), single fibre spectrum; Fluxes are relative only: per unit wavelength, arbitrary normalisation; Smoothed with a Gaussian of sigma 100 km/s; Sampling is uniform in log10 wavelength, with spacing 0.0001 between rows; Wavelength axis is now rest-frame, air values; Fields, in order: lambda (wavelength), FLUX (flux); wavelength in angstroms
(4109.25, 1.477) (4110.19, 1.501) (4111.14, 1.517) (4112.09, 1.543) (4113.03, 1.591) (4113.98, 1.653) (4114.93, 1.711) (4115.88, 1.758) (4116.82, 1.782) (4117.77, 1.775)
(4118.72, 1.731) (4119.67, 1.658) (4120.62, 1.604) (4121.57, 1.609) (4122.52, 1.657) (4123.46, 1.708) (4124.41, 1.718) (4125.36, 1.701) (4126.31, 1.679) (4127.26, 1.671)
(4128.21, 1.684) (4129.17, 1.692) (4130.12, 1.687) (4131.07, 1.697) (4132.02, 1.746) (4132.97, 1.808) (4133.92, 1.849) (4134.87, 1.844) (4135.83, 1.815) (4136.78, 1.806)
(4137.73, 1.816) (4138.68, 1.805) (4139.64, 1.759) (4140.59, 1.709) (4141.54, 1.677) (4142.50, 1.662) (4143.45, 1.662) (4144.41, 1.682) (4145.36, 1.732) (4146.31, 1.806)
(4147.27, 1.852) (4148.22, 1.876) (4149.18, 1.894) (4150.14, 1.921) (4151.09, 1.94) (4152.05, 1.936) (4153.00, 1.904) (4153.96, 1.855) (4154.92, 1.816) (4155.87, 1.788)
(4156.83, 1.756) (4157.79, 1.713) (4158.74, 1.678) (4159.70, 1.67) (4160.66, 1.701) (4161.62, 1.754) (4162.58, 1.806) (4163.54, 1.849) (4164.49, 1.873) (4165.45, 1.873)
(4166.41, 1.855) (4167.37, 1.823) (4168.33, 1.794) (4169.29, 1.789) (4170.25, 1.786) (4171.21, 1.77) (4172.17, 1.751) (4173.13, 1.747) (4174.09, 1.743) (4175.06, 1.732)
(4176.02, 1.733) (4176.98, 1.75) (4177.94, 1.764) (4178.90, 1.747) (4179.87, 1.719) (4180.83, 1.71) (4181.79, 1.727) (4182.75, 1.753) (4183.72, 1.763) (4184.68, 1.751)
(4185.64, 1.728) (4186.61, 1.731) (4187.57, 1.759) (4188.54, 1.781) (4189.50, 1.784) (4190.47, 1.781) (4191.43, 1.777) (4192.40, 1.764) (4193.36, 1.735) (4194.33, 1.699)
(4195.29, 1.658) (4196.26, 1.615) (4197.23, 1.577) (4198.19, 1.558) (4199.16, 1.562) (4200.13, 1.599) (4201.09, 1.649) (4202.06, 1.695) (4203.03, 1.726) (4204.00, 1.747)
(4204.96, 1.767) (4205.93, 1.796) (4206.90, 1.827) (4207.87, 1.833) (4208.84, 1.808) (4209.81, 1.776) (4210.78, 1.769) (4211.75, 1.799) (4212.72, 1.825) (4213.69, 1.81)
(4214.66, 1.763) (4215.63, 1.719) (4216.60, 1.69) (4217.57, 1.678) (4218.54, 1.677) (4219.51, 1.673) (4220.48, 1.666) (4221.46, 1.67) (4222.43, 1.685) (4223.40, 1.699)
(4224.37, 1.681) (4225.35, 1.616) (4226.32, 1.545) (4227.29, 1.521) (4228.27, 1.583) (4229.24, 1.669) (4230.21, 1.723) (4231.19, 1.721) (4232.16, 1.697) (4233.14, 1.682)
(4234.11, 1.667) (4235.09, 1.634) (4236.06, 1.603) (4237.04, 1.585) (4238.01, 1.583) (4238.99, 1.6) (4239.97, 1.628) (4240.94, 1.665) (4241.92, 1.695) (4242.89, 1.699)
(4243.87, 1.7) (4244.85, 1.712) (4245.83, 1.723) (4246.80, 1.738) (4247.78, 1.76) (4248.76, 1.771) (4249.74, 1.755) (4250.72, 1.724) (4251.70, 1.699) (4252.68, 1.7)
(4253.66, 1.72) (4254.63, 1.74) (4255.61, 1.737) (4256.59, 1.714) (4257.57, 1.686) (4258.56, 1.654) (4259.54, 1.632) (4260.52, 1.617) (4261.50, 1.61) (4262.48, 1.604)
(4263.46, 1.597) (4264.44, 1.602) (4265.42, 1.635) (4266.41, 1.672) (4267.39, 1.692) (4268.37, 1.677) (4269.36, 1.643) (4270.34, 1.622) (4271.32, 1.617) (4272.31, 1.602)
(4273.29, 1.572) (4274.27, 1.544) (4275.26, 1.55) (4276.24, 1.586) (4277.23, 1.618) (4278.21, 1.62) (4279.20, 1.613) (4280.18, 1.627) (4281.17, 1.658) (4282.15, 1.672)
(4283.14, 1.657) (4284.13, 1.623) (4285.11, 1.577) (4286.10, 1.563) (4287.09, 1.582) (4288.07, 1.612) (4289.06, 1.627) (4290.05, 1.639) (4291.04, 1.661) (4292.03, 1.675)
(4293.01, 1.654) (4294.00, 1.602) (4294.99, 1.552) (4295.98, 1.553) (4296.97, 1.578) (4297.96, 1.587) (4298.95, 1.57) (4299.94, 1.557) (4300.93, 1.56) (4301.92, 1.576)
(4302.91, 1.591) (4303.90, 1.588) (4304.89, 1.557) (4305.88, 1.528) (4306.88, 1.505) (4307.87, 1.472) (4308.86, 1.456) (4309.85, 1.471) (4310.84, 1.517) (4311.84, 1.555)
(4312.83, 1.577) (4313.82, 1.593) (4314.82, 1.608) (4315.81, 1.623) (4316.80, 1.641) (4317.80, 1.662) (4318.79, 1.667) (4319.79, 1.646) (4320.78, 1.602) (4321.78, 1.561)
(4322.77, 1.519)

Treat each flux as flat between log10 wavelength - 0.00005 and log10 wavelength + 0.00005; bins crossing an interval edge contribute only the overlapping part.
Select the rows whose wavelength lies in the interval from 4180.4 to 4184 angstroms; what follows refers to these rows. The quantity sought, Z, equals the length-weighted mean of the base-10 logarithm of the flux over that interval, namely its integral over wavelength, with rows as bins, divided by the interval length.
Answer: 0.240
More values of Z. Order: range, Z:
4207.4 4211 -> 0.255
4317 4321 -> 0.217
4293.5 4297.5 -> 0.196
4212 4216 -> 0.251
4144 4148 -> 0.250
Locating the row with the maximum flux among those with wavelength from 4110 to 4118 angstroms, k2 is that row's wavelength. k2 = 4116.82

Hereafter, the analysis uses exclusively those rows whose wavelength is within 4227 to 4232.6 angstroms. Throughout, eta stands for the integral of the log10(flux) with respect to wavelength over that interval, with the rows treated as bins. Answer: 1.2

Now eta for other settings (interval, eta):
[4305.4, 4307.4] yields 0.4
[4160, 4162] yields 0.5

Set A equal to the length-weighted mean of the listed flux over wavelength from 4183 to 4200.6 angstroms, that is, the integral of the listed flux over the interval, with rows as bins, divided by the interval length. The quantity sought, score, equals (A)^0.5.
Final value 1.30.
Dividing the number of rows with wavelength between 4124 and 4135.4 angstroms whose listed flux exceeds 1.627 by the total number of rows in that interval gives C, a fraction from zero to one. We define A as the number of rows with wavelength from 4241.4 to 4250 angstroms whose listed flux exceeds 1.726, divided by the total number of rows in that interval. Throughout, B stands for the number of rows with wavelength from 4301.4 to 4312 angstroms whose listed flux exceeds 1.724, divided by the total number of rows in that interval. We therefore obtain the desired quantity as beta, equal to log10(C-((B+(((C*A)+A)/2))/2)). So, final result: -0.11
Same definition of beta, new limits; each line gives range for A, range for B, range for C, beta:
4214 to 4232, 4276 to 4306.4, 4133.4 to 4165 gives -0.01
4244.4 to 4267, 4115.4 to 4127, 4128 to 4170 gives -0.15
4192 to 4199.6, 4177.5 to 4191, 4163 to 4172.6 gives -0.35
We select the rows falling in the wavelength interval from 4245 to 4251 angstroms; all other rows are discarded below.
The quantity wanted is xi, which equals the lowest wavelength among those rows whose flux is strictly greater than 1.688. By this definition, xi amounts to 4245.83 angstroms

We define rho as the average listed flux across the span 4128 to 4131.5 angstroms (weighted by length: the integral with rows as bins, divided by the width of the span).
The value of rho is 1.69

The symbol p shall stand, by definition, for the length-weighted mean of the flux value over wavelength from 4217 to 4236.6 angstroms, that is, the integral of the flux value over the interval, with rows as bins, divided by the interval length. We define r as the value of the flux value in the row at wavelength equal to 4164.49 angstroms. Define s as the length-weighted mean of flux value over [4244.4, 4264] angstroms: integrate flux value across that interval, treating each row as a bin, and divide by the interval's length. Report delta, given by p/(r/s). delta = 1.50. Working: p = 1.65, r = 1.873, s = 1.69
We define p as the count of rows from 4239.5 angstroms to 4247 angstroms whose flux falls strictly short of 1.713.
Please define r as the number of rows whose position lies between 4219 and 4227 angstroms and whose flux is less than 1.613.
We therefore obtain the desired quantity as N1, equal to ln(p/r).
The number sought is 1.8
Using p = 6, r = 1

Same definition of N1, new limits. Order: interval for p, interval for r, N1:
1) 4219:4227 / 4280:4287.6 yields 1.0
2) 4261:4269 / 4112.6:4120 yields 2.1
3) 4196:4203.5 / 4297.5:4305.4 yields -0.1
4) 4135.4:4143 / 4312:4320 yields 0.0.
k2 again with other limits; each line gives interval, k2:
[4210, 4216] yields 4212.72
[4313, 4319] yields 4318.79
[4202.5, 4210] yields 4207.87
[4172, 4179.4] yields 4177.94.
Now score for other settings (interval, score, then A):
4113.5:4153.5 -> 1.32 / 1.75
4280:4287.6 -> 1.27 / 1.62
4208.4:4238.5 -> 1.30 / 1.68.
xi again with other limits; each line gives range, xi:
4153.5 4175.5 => 4153.96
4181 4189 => 4181.79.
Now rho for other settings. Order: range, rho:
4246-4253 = 1.74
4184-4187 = 1.74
